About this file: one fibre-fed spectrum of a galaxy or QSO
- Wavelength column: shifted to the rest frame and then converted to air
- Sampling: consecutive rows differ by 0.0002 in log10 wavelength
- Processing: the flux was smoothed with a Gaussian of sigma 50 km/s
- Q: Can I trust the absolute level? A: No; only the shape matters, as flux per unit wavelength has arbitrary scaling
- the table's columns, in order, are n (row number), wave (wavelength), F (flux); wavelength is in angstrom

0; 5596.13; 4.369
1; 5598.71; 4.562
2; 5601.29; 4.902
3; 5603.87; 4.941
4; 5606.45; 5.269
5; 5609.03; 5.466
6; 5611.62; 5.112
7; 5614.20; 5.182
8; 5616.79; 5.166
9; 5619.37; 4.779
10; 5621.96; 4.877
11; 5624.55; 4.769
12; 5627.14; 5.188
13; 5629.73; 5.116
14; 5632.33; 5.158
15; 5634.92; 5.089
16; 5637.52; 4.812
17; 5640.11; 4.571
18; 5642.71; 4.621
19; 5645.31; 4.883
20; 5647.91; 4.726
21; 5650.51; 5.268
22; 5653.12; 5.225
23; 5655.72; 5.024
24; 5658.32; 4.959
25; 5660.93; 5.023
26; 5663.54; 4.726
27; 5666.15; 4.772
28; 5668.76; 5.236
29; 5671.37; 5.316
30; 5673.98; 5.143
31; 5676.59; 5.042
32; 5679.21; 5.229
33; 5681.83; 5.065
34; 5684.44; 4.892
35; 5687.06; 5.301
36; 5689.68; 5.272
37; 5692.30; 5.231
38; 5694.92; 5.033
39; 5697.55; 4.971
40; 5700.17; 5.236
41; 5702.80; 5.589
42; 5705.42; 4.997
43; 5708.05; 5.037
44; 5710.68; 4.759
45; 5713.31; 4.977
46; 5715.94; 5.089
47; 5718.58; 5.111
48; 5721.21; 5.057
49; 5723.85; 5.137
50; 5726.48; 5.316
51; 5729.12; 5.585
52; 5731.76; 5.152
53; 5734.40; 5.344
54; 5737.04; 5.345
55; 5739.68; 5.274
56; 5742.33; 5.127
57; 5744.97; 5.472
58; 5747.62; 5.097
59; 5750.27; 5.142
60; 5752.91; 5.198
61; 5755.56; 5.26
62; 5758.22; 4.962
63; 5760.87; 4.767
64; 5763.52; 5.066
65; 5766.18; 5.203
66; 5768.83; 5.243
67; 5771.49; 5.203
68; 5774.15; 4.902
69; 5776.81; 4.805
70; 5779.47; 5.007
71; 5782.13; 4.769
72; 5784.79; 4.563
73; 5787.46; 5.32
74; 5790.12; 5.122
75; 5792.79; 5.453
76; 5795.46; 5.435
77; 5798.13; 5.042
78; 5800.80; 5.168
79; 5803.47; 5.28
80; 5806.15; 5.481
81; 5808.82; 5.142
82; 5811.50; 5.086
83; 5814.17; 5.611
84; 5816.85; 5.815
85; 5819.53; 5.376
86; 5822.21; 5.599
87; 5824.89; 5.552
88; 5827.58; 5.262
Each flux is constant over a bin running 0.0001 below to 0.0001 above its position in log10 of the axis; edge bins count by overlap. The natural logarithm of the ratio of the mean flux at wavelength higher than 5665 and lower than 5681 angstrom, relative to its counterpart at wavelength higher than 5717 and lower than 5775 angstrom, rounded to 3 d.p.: -0.011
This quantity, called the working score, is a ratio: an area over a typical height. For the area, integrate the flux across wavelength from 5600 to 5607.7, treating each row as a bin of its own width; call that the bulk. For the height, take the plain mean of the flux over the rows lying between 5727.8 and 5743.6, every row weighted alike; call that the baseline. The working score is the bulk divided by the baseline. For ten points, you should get 7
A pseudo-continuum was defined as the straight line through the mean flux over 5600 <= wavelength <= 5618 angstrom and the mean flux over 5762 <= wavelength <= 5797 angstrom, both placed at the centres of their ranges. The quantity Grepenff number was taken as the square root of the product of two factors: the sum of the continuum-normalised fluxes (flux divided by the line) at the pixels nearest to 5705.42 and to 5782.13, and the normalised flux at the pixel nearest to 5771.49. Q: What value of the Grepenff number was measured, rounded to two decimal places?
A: 1.40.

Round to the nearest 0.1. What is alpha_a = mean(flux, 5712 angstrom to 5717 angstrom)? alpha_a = 5.0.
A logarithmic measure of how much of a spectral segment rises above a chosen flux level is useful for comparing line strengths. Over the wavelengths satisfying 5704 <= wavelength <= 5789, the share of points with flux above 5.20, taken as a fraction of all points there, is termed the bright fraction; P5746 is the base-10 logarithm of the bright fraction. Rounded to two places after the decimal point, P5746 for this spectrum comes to -0.46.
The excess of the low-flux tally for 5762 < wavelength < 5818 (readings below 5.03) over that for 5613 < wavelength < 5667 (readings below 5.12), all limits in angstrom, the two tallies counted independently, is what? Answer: -10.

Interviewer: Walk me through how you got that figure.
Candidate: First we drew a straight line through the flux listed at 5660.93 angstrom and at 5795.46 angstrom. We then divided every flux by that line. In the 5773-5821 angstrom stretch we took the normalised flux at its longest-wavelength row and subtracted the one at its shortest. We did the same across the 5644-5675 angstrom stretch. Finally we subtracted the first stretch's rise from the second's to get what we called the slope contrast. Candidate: -0.029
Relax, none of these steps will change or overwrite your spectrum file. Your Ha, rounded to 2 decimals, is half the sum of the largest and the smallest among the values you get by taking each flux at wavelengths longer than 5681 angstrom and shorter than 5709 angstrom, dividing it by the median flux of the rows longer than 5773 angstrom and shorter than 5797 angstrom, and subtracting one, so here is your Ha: 0.05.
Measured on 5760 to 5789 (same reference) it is -0.01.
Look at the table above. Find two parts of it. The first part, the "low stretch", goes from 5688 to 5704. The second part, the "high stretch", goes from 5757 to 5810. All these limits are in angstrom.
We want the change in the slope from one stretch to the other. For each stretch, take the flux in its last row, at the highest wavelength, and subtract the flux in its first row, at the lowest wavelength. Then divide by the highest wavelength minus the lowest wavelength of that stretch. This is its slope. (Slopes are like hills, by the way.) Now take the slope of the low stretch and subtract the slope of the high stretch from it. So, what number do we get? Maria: 0.021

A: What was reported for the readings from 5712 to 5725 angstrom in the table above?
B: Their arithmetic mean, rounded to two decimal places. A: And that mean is 5.07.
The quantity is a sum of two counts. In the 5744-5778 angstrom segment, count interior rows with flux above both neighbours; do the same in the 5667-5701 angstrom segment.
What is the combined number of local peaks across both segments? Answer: 5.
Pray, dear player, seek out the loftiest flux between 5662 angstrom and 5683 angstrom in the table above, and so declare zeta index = 5.316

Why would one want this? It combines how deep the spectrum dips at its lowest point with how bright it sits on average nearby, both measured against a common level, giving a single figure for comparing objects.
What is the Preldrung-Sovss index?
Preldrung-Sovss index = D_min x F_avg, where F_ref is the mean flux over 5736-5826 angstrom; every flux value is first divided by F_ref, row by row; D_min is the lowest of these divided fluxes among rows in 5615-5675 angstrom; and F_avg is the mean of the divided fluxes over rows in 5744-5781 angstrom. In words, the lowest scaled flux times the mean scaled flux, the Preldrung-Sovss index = 0.860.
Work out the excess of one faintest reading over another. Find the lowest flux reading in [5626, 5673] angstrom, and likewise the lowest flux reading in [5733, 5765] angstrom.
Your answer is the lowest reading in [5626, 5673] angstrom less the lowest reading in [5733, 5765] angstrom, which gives -0.20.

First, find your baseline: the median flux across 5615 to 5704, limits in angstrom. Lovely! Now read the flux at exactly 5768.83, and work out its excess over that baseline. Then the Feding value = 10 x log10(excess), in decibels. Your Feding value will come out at -7.2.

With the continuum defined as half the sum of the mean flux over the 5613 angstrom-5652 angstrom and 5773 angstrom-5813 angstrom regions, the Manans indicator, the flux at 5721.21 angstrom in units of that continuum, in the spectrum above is 1.01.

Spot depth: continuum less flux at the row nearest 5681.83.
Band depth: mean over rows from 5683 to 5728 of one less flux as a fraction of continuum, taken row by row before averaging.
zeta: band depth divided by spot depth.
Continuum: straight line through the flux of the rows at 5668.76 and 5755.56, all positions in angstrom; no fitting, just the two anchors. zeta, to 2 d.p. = 0.14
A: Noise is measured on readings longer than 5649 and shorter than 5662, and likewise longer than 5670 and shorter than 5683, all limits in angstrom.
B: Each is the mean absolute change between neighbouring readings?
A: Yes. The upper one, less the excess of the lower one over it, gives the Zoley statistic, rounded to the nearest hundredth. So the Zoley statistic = 0.22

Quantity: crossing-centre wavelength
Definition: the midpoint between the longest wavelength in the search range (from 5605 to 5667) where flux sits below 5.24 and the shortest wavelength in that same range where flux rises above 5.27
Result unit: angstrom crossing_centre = 5637.6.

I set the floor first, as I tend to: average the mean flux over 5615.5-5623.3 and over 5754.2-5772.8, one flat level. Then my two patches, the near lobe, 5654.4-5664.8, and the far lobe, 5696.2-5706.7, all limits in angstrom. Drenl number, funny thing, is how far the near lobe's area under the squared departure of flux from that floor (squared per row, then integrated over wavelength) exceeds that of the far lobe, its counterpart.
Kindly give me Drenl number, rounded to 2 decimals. -0.74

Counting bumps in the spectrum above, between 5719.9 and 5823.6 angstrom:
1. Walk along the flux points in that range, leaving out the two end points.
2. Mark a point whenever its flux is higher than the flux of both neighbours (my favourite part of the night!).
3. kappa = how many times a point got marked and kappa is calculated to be 10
